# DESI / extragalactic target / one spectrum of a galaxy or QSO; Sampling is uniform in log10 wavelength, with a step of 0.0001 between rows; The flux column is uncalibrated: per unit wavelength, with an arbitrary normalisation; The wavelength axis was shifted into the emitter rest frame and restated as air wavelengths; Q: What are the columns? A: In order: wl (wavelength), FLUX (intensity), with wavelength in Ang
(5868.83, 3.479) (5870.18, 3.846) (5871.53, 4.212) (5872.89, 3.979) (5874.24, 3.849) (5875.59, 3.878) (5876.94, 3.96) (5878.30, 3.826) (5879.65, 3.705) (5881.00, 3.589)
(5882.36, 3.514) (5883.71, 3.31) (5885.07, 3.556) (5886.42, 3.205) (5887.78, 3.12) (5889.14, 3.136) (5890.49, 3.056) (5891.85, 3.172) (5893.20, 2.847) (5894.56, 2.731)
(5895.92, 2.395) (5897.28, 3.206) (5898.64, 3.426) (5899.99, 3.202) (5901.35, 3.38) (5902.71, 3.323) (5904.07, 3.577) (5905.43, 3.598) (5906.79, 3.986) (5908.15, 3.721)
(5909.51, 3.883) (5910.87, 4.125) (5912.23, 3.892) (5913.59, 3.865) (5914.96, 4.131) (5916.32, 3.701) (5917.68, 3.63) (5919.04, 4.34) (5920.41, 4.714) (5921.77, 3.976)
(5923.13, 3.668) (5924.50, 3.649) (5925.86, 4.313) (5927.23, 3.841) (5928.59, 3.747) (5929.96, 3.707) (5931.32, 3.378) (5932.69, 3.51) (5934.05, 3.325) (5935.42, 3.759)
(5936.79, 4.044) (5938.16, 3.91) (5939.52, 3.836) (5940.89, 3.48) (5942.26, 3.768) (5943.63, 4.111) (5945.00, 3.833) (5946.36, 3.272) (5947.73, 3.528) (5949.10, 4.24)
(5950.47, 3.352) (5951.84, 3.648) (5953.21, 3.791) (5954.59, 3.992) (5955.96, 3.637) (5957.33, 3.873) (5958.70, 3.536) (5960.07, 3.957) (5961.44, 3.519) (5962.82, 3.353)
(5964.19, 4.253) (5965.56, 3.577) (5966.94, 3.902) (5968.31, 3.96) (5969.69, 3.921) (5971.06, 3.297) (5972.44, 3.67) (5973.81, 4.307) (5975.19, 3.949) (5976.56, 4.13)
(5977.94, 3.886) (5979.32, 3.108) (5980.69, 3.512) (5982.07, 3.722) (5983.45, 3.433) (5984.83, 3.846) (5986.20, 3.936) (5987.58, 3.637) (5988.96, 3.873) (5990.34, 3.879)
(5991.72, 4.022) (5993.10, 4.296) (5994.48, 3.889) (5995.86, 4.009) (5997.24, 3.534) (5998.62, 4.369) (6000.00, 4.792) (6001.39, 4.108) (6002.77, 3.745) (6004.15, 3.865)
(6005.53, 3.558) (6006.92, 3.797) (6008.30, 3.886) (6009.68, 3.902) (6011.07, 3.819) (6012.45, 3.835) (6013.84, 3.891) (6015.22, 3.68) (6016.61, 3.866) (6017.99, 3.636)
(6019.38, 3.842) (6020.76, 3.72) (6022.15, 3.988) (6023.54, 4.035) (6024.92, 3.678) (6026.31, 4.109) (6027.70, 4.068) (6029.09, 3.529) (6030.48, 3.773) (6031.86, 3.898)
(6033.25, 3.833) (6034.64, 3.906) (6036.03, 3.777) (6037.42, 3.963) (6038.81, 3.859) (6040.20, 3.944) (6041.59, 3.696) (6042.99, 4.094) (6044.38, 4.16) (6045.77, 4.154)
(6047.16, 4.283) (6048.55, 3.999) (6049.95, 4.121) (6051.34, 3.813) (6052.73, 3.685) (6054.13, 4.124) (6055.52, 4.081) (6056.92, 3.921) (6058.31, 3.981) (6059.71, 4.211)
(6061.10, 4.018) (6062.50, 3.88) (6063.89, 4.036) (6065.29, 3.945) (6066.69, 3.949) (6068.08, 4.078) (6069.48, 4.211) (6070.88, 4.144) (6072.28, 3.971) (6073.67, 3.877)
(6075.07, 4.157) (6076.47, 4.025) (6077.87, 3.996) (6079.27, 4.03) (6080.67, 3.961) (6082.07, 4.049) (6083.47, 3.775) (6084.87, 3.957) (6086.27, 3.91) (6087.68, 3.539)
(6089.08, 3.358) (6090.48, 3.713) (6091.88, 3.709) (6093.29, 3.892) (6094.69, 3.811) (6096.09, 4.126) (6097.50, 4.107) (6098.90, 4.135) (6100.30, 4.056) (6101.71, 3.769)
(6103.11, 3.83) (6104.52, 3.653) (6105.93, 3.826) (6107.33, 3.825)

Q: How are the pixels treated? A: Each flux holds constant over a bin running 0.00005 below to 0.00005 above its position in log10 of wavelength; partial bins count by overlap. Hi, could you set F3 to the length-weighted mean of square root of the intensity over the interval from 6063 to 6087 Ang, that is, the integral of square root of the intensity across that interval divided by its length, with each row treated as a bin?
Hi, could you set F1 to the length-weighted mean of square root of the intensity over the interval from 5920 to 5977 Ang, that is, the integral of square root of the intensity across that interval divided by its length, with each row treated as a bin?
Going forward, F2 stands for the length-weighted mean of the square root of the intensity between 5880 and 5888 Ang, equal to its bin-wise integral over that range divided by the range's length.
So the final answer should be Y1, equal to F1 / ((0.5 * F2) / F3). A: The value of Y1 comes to 4.21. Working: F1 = 1.94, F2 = 1.85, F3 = 2.00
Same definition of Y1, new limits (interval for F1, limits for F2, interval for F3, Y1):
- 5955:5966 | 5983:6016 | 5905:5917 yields 3.85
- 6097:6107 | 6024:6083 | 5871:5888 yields 3.80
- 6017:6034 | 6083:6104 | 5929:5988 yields 3.86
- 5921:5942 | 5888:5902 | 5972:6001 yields 4.37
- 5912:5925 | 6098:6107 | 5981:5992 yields 3.92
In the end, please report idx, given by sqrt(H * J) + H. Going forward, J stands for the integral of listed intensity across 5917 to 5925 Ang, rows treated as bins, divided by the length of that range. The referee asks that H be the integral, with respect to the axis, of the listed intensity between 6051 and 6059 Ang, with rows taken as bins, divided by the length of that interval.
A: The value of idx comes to 7.9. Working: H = 3.94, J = 4.00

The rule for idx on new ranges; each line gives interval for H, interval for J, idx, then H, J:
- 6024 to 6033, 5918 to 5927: 7.8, 3.85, 4.08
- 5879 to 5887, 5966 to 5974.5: 7.1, 3.48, 3.83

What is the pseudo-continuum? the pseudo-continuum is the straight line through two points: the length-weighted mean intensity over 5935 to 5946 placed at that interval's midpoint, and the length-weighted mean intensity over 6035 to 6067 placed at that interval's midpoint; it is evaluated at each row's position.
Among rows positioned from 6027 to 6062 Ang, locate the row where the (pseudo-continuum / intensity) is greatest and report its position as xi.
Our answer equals 6029.09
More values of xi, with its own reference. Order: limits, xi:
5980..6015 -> 5983.45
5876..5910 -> 5895.92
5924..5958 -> 5946.36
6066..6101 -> 6089.08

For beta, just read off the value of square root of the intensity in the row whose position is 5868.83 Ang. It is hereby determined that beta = 1.87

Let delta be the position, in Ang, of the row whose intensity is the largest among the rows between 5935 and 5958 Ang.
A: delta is 5949.10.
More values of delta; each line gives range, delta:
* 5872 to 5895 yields 5872.89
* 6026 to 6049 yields 6047.16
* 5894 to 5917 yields 5914.96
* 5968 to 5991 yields 5973.81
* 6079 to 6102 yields 6098.90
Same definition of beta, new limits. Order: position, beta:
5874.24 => 1.96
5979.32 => 1.76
